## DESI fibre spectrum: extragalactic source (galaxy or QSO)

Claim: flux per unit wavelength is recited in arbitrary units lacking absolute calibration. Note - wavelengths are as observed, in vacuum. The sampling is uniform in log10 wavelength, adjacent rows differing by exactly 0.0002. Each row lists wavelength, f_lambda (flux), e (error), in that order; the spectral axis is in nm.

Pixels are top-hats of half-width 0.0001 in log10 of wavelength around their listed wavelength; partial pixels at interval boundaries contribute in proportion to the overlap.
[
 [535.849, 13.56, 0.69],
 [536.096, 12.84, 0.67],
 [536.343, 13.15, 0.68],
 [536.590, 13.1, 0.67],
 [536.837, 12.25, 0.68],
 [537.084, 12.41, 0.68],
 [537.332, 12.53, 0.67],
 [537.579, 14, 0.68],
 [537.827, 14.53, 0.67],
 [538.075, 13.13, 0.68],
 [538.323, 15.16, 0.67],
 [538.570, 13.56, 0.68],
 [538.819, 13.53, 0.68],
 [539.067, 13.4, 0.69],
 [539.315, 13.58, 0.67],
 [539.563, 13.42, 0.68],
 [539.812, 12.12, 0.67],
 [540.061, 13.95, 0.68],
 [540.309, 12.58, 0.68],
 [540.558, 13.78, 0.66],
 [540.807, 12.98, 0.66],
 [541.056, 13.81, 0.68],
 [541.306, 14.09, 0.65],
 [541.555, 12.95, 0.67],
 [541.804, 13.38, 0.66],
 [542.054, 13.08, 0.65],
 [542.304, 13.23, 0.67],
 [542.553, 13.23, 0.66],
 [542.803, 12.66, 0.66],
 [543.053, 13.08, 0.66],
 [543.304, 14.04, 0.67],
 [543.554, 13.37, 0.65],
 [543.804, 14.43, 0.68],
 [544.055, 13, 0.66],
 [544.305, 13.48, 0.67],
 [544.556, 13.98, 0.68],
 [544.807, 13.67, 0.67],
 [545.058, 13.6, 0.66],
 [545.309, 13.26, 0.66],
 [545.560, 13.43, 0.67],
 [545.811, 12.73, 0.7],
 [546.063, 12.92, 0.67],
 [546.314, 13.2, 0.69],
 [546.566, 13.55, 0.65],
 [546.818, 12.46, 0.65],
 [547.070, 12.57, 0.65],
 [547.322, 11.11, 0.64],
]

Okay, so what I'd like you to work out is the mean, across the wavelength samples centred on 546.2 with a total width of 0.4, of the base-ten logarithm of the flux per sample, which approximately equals 1.12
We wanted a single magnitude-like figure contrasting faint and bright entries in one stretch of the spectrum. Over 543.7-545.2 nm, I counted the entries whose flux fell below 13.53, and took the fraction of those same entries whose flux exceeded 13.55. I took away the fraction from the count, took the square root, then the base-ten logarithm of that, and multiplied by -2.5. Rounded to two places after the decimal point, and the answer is -0.16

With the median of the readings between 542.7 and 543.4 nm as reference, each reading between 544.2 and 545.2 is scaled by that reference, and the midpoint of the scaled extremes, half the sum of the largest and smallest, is 1.050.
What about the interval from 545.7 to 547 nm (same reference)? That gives 0.994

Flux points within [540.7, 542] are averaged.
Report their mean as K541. 13.4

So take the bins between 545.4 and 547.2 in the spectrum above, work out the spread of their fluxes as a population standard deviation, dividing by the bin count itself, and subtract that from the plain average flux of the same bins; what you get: 12.6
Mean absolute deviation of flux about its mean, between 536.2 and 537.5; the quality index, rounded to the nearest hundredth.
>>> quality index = 0.35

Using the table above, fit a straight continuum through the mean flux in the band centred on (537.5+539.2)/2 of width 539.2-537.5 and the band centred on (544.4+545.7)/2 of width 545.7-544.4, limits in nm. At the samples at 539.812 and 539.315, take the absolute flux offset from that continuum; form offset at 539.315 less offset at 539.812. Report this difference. -1.44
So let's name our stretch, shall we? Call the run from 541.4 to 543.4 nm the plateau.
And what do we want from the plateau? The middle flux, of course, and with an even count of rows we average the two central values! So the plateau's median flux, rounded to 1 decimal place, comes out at 13.2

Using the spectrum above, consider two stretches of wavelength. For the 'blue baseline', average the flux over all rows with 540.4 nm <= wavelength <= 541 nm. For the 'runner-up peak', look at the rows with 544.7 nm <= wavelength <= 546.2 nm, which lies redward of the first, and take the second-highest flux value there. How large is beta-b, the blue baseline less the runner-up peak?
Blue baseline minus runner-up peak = -0.22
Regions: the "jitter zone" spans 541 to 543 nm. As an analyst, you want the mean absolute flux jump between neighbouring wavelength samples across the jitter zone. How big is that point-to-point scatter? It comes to 0.41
